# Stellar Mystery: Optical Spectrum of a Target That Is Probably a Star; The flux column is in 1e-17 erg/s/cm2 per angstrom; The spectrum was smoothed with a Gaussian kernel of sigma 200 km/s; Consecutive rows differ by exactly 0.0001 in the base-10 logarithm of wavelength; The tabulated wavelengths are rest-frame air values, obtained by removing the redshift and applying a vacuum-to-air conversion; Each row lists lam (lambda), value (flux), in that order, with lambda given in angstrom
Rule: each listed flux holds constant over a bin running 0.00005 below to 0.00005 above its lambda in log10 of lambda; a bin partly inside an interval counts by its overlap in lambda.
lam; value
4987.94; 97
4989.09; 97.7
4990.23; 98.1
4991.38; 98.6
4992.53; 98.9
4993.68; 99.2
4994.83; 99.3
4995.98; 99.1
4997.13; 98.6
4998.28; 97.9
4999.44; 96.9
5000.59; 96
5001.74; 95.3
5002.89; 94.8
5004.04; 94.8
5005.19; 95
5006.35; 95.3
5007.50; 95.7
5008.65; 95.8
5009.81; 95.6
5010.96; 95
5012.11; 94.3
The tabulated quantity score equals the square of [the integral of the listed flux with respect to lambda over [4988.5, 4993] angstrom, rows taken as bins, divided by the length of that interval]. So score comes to 9691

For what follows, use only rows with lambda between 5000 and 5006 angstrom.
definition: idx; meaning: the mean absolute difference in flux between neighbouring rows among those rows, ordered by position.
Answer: 0.350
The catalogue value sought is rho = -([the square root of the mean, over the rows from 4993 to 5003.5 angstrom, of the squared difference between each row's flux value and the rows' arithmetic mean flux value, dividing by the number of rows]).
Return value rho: -1.66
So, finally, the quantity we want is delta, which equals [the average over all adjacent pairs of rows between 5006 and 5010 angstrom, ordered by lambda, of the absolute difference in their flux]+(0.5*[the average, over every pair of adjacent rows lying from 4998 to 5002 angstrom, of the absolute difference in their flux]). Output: 0.67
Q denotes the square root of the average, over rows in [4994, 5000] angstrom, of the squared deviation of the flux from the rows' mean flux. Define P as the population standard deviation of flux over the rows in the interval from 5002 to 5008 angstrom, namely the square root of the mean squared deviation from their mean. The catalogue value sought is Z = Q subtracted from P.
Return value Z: -0.5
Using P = 0.34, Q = 0.88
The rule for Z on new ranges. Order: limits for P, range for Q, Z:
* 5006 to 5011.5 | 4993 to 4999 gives -0.2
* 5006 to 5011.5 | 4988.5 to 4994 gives -0.2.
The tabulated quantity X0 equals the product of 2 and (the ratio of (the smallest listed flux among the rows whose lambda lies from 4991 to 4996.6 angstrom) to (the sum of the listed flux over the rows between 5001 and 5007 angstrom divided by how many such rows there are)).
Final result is 2.07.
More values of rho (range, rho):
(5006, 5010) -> -0.19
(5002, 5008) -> -0.34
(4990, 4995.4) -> -0.44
